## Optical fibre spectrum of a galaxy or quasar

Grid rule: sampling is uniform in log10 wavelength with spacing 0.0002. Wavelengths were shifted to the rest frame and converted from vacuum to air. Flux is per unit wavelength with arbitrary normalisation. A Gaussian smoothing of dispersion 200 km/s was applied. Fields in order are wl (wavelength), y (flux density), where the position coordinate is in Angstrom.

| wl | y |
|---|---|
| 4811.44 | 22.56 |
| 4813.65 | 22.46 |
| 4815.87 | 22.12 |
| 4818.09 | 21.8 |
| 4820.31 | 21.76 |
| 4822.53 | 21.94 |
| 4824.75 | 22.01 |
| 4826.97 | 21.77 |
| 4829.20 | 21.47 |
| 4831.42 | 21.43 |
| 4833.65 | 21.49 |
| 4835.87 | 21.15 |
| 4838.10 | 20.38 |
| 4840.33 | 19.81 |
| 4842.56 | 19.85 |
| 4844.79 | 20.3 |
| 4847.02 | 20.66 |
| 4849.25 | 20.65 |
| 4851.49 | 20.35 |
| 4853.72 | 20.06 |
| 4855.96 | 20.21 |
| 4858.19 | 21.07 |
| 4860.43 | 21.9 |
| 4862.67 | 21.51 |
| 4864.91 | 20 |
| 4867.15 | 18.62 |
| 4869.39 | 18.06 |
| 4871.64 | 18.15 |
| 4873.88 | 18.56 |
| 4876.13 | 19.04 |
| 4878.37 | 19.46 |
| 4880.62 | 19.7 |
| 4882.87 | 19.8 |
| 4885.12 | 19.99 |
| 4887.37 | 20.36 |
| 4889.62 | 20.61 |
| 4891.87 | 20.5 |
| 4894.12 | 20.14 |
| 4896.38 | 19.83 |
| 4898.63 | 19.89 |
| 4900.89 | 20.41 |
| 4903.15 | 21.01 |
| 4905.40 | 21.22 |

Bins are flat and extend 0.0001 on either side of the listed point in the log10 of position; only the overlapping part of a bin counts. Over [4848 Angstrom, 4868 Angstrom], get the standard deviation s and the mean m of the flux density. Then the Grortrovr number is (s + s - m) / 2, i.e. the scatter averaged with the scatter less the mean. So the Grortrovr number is -9.3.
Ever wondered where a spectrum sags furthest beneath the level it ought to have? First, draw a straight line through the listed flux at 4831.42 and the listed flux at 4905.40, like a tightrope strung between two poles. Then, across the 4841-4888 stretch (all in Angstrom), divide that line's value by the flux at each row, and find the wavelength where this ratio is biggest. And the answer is 4869.39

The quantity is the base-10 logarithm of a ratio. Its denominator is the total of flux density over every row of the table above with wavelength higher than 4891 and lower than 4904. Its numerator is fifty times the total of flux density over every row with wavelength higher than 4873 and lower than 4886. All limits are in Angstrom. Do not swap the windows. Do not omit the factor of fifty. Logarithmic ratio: 1.68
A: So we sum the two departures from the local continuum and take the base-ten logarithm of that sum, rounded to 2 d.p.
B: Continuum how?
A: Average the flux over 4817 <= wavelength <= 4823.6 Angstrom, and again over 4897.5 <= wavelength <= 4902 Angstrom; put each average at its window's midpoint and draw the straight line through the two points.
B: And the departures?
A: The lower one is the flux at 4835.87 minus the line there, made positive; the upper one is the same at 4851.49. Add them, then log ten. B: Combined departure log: 0.07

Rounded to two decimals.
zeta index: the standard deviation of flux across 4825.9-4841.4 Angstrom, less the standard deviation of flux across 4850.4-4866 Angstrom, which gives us -0.05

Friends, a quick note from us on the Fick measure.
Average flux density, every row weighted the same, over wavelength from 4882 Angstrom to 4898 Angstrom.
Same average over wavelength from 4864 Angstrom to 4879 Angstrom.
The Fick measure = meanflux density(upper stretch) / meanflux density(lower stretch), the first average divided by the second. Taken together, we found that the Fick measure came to 1.07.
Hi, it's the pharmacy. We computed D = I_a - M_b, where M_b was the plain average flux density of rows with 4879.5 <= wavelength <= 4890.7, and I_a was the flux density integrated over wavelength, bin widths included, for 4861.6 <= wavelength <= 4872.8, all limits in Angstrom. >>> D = 196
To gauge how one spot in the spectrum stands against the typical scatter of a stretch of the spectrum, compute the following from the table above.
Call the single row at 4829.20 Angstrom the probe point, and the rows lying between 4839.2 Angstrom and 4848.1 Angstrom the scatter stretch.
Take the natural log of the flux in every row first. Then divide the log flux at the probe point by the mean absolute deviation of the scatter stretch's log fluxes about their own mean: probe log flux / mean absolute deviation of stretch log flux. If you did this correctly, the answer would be 190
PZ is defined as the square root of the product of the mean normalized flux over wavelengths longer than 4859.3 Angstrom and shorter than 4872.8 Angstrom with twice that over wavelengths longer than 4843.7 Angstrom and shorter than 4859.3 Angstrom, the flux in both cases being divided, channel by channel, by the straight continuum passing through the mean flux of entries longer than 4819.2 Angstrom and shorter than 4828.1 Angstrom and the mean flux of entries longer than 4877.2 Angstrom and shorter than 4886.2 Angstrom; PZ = 1.38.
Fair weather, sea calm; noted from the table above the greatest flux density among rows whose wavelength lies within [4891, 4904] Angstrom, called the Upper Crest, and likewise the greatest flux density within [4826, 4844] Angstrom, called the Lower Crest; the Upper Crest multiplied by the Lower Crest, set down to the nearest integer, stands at 457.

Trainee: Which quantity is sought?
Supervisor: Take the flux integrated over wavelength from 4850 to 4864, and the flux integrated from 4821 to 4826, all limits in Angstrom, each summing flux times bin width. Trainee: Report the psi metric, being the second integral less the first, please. -182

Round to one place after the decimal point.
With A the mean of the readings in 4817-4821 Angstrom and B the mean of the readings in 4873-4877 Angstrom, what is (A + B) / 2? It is 20.3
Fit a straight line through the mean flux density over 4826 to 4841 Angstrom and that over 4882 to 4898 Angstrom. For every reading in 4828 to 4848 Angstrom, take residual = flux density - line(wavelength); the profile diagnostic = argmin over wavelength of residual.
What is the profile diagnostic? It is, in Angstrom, 4840.33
